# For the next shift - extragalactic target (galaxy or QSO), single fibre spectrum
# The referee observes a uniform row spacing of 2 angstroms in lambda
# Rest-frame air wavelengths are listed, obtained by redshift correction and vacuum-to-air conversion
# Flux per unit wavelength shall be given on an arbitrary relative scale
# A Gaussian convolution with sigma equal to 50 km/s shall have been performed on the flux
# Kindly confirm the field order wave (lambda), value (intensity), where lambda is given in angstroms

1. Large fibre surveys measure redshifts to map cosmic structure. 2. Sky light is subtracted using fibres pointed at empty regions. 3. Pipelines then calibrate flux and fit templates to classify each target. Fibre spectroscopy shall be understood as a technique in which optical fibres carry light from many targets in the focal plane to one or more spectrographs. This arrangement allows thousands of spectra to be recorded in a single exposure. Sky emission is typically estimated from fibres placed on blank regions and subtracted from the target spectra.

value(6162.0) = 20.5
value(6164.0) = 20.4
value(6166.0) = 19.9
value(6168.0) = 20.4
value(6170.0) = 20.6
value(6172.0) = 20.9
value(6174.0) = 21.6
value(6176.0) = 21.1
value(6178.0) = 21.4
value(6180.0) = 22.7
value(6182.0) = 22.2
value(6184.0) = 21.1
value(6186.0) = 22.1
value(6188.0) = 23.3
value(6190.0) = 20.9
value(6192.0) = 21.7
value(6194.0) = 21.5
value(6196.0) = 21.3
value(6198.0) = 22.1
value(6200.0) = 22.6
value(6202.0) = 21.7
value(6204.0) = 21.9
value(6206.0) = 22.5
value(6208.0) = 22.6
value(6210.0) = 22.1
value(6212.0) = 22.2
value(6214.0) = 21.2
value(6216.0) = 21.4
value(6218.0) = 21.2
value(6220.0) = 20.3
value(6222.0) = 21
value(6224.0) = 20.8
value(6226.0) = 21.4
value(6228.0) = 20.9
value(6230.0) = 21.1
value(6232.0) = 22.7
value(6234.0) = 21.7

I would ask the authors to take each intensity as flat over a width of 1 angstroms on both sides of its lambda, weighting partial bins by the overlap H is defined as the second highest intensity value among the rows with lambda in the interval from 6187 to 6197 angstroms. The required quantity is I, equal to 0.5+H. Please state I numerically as 22.2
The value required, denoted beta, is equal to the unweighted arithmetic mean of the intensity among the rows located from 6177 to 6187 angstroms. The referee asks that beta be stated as 21.9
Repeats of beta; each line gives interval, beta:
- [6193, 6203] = 21.8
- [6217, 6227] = 20.9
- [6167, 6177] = 20.9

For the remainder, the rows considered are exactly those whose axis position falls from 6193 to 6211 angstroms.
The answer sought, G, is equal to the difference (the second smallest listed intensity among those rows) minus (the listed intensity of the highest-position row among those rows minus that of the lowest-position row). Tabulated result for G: 21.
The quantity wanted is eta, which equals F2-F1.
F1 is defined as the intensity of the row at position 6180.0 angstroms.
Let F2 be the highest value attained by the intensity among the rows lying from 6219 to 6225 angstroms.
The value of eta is -2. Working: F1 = 22.7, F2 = 21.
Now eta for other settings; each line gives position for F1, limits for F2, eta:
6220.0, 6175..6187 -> 2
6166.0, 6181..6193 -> 3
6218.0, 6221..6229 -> 0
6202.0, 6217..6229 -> 0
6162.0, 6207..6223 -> 2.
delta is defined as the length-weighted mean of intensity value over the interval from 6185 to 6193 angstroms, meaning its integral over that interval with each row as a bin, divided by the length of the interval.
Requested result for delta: 22.0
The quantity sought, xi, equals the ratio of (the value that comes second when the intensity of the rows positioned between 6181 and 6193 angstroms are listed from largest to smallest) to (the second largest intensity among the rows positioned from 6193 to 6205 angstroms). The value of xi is 1.00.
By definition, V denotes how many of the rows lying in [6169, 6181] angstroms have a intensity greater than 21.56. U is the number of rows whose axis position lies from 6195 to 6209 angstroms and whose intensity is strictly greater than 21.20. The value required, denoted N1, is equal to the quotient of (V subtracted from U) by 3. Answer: 1.7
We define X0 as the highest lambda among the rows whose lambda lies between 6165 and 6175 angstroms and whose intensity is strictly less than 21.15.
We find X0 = 6172.0 angstroms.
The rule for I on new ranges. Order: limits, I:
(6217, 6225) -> 21.5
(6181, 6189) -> 22.7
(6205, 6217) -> 23.0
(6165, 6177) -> 21.6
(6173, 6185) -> 22.7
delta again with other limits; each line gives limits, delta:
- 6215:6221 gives 21.0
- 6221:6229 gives 21.0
